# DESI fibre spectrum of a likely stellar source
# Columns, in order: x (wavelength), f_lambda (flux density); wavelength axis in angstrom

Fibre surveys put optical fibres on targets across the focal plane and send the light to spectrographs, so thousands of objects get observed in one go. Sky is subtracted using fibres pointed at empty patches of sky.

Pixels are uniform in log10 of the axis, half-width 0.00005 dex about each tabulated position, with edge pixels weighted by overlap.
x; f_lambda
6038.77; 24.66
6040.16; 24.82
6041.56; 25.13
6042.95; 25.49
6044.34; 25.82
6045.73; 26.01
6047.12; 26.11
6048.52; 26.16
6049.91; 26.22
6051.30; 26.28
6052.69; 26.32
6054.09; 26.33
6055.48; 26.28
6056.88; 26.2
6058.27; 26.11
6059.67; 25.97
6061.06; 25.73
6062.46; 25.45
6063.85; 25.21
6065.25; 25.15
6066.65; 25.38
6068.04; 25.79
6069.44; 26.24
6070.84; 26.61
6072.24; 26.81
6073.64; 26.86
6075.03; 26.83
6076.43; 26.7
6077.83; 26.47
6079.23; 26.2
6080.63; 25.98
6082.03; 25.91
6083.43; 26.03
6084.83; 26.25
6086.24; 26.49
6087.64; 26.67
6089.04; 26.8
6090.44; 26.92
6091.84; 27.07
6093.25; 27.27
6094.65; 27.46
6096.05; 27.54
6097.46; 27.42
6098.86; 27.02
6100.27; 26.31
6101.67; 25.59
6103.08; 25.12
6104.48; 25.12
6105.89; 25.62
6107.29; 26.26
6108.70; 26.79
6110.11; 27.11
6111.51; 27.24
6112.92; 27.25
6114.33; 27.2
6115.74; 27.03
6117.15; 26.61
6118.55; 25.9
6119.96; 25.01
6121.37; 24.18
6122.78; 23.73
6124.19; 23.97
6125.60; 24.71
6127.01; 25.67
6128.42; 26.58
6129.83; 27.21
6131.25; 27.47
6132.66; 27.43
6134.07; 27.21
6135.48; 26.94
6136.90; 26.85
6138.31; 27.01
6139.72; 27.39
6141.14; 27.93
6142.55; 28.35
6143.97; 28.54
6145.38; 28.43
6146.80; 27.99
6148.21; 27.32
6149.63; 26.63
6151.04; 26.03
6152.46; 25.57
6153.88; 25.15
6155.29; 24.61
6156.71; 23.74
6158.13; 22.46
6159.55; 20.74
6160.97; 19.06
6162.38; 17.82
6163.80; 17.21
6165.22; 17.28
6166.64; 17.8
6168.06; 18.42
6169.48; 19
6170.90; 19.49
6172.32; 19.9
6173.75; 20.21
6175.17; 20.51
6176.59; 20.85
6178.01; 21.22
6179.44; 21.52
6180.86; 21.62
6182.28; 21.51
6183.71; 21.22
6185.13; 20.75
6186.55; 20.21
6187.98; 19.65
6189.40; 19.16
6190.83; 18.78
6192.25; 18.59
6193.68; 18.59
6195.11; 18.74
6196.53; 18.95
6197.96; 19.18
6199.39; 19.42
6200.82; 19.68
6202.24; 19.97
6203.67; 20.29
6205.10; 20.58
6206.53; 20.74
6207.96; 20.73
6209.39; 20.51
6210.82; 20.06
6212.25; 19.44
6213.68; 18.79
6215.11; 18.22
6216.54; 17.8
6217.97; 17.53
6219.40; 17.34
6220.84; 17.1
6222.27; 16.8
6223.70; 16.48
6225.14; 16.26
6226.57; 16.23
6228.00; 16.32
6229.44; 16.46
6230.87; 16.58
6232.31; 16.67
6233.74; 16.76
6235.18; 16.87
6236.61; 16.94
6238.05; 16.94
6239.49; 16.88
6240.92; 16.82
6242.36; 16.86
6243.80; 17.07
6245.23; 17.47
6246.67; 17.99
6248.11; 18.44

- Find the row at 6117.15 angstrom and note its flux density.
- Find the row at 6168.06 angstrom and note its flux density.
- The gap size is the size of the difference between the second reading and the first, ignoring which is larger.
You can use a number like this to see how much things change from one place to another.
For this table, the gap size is 8.2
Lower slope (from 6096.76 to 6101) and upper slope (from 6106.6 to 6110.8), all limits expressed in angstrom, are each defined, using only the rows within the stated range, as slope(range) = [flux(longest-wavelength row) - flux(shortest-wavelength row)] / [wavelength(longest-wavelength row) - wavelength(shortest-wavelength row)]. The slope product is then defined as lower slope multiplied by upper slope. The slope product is -0.12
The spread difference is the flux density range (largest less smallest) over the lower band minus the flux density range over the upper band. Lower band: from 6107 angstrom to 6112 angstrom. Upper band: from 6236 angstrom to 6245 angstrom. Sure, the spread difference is 0.73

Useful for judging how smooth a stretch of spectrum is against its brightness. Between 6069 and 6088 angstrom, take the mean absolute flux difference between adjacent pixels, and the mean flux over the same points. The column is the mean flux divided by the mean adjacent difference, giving 147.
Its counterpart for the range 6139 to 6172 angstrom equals 35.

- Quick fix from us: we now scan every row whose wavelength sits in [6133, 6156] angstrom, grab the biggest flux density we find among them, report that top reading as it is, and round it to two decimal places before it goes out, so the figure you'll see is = 28.54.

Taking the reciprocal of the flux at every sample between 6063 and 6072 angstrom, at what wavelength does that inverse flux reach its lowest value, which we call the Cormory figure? 6070.84 angstrom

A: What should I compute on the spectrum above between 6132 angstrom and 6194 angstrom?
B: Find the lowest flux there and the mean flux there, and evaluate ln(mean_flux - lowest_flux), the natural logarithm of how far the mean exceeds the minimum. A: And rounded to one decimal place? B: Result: 1.7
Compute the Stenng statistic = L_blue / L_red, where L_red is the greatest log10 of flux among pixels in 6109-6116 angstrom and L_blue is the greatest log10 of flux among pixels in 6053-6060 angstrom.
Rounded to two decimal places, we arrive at 0.99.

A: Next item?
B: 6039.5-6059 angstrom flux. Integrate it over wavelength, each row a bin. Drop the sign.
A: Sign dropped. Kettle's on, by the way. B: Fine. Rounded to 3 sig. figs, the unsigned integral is 506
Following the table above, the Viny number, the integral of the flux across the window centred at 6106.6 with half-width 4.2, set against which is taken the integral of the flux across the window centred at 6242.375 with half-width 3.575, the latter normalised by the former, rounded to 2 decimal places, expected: 0.56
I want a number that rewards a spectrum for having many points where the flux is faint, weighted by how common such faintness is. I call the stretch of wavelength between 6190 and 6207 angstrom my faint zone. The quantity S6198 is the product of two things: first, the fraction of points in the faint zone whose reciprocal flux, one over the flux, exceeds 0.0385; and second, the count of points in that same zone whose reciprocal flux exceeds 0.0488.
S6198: 10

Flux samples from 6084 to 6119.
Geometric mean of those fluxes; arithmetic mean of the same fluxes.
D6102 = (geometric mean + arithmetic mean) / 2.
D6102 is 26.6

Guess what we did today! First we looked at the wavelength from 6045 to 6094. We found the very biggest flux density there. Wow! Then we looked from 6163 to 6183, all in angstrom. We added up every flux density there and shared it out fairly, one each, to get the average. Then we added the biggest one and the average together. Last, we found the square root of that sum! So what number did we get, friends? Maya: 6.86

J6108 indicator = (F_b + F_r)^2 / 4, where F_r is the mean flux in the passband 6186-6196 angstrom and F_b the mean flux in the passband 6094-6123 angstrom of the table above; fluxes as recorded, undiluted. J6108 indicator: 515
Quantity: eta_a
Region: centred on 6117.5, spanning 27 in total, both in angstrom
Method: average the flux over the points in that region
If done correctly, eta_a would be 26.0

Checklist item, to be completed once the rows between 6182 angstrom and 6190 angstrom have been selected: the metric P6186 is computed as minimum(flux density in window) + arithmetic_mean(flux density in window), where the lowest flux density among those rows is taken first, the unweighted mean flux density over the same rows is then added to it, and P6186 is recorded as 40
